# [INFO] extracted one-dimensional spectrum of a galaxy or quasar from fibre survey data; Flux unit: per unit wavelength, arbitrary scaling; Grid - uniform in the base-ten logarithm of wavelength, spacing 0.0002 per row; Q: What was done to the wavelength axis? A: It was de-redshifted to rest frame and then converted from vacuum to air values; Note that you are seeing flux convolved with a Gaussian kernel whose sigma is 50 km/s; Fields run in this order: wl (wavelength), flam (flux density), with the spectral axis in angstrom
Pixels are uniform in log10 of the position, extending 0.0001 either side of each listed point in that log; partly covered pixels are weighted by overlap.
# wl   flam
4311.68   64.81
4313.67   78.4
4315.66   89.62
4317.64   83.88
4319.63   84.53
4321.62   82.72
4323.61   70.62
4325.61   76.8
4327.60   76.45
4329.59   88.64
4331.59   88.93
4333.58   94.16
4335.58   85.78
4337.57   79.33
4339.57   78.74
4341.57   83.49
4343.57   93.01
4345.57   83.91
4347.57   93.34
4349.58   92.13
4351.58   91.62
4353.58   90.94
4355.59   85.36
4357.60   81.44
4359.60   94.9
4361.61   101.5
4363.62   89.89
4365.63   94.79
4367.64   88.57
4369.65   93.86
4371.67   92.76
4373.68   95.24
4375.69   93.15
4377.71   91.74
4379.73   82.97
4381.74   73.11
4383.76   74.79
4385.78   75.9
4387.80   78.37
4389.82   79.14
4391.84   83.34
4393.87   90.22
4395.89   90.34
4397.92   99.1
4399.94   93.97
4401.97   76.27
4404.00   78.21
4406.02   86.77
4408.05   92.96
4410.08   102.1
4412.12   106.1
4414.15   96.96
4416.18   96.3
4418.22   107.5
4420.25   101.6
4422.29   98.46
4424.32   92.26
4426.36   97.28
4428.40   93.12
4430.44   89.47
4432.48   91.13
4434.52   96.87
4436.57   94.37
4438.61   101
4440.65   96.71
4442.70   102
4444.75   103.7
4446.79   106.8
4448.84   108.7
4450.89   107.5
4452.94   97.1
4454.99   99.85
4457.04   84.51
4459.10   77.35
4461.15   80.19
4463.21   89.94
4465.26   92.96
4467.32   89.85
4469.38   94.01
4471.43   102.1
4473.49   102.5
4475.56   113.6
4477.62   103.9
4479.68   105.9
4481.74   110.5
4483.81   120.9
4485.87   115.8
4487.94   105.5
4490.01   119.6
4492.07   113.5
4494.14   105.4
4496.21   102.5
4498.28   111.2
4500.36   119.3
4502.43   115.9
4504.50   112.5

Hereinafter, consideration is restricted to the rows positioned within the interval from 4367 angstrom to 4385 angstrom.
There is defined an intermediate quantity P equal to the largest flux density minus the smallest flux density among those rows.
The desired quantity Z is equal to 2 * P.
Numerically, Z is 44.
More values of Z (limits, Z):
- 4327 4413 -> 66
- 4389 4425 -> 62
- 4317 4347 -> 47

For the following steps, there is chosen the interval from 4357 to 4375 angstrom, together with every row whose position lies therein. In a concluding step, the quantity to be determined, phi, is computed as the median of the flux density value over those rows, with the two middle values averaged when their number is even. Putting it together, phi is 94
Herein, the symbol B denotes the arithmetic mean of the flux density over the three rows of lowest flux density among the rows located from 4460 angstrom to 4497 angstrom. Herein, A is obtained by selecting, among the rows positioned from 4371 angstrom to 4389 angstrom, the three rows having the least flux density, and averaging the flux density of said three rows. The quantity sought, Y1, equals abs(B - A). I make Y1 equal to 12.1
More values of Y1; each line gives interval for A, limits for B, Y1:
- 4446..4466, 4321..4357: 6.1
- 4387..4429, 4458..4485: 4.8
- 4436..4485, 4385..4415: 3.9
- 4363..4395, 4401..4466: 2.7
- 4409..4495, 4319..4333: 6.1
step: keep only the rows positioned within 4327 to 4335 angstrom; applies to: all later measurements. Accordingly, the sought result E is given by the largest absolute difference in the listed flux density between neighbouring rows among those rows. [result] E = 12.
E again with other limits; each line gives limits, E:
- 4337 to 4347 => 10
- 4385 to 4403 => 18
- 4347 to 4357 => 6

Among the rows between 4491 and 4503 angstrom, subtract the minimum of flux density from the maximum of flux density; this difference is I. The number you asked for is 17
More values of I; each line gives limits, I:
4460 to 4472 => 22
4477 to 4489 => 17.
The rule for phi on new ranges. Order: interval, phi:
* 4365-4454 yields 94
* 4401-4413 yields 90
